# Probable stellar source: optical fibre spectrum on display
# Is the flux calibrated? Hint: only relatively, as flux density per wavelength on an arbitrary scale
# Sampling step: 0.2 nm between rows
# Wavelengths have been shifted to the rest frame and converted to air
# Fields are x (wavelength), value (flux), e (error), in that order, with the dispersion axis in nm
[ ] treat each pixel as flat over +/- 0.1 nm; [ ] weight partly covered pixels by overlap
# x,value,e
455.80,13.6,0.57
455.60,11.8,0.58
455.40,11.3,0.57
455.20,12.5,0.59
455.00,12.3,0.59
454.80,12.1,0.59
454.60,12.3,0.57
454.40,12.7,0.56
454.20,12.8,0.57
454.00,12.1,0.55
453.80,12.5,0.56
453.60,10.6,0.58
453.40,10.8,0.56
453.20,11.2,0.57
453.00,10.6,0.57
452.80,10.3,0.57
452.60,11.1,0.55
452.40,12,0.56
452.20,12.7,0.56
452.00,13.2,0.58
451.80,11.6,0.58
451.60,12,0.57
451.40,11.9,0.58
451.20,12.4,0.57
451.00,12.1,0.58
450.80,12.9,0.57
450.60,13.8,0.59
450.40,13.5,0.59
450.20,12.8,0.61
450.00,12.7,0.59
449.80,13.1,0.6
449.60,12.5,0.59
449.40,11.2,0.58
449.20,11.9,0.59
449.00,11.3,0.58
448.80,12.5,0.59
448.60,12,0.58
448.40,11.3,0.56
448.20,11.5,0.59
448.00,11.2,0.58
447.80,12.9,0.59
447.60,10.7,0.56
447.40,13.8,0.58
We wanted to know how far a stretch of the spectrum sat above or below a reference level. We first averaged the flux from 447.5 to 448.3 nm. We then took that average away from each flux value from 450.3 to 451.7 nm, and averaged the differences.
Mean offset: 1.1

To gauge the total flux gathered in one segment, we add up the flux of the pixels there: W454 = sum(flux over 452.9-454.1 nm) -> 67.8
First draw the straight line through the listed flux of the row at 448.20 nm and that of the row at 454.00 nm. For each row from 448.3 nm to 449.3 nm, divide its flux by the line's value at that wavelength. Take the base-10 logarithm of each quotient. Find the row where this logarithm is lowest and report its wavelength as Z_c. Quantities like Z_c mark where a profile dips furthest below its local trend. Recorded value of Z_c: 449.00 nm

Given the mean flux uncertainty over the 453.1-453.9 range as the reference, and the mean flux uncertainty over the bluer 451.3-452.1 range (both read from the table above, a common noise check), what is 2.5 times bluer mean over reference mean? 2.54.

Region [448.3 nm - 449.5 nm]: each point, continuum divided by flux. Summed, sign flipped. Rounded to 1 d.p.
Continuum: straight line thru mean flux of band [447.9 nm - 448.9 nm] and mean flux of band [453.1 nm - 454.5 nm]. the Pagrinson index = -6.0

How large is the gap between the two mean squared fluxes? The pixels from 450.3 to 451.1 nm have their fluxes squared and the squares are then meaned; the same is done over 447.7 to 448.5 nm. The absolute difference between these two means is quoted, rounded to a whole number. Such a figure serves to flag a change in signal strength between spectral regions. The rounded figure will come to 33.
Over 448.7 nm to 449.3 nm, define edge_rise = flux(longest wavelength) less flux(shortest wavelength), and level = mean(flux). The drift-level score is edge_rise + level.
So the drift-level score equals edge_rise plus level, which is 11.3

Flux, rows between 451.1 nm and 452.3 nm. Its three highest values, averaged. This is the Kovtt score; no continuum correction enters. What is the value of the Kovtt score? 12.8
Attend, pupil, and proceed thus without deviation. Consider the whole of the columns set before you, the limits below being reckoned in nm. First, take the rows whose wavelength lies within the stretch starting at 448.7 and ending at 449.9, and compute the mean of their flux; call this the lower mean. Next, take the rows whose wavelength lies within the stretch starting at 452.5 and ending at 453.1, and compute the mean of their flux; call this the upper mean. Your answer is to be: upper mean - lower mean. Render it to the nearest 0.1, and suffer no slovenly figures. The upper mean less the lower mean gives -1.4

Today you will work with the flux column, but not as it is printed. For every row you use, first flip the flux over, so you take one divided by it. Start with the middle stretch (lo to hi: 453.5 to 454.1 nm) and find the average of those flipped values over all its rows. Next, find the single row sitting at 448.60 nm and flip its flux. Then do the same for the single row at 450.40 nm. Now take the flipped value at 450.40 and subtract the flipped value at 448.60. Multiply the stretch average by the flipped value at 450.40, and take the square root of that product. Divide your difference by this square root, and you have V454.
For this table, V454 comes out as -0.12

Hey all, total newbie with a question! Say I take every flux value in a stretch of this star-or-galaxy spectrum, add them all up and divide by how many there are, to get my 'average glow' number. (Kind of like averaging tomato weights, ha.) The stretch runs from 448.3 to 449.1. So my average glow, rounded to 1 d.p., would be 11.8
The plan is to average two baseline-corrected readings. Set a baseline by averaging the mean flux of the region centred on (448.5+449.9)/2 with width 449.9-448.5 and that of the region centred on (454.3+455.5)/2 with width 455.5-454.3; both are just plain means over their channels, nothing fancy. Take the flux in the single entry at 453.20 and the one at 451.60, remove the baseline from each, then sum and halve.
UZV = -0.5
